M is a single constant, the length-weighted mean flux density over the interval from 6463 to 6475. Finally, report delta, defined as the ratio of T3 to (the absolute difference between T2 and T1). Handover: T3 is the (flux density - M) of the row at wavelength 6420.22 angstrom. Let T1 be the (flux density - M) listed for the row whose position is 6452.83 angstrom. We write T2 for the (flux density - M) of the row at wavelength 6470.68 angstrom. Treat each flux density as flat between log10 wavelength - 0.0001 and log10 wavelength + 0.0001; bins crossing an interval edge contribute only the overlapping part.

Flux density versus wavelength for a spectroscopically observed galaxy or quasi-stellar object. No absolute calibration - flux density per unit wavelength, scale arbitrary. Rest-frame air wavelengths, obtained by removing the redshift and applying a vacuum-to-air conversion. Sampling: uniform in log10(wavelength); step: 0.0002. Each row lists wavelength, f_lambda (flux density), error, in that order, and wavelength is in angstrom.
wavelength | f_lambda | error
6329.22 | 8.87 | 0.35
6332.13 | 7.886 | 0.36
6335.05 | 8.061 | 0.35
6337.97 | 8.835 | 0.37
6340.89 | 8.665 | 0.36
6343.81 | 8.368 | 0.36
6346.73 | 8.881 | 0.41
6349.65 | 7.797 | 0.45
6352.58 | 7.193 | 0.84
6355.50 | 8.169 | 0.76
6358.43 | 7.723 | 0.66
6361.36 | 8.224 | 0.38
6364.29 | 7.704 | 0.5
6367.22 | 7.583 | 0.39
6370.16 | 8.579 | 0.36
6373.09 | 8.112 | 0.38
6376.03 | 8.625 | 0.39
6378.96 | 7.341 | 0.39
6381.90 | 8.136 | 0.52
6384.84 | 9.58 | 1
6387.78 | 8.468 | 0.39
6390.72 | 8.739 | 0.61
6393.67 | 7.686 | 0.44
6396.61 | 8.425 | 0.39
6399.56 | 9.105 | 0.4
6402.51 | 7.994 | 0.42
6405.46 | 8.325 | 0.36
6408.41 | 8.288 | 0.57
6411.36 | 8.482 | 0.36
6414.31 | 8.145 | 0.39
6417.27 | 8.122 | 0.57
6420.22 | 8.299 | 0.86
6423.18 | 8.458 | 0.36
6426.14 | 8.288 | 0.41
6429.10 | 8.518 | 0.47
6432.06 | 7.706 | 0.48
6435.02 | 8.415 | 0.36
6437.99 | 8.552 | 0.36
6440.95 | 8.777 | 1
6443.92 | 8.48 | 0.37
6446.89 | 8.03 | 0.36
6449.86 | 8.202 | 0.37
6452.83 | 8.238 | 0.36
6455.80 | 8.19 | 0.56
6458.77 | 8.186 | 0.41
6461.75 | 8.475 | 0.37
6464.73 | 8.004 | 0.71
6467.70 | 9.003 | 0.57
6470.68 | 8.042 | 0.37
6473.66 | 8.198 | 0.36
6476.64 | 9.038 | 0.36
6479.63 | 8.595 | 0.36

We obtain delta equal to -0.1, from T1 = -0.08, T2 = -0.3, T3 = -0.02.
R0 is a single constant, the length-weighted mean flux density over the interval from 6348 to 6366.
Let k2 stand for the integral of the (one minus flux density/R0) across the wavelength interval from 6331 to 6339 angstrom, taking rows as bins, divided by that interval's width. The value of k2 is -0.056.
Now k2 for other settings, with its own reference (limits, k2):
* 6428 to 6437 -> -0.052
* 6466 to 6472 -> -0.090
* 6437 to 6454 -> -0.072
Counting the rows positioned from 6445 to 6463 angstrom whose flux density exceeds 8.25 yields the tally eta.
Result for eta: 1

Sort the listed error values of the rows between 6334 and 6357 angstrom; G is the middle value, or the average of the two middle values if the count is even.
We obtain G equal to 0.390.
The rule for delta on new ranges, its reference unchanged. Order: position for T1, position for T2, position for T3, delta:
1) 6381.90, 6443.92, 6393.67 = -1.8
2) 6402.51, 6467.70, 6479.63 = 0.3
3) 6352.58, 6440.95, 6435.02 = 0.1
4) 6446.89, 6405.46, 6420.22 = -0.1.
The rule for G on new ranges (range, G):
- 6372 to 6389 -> 0.390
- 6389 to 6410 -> 0.420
